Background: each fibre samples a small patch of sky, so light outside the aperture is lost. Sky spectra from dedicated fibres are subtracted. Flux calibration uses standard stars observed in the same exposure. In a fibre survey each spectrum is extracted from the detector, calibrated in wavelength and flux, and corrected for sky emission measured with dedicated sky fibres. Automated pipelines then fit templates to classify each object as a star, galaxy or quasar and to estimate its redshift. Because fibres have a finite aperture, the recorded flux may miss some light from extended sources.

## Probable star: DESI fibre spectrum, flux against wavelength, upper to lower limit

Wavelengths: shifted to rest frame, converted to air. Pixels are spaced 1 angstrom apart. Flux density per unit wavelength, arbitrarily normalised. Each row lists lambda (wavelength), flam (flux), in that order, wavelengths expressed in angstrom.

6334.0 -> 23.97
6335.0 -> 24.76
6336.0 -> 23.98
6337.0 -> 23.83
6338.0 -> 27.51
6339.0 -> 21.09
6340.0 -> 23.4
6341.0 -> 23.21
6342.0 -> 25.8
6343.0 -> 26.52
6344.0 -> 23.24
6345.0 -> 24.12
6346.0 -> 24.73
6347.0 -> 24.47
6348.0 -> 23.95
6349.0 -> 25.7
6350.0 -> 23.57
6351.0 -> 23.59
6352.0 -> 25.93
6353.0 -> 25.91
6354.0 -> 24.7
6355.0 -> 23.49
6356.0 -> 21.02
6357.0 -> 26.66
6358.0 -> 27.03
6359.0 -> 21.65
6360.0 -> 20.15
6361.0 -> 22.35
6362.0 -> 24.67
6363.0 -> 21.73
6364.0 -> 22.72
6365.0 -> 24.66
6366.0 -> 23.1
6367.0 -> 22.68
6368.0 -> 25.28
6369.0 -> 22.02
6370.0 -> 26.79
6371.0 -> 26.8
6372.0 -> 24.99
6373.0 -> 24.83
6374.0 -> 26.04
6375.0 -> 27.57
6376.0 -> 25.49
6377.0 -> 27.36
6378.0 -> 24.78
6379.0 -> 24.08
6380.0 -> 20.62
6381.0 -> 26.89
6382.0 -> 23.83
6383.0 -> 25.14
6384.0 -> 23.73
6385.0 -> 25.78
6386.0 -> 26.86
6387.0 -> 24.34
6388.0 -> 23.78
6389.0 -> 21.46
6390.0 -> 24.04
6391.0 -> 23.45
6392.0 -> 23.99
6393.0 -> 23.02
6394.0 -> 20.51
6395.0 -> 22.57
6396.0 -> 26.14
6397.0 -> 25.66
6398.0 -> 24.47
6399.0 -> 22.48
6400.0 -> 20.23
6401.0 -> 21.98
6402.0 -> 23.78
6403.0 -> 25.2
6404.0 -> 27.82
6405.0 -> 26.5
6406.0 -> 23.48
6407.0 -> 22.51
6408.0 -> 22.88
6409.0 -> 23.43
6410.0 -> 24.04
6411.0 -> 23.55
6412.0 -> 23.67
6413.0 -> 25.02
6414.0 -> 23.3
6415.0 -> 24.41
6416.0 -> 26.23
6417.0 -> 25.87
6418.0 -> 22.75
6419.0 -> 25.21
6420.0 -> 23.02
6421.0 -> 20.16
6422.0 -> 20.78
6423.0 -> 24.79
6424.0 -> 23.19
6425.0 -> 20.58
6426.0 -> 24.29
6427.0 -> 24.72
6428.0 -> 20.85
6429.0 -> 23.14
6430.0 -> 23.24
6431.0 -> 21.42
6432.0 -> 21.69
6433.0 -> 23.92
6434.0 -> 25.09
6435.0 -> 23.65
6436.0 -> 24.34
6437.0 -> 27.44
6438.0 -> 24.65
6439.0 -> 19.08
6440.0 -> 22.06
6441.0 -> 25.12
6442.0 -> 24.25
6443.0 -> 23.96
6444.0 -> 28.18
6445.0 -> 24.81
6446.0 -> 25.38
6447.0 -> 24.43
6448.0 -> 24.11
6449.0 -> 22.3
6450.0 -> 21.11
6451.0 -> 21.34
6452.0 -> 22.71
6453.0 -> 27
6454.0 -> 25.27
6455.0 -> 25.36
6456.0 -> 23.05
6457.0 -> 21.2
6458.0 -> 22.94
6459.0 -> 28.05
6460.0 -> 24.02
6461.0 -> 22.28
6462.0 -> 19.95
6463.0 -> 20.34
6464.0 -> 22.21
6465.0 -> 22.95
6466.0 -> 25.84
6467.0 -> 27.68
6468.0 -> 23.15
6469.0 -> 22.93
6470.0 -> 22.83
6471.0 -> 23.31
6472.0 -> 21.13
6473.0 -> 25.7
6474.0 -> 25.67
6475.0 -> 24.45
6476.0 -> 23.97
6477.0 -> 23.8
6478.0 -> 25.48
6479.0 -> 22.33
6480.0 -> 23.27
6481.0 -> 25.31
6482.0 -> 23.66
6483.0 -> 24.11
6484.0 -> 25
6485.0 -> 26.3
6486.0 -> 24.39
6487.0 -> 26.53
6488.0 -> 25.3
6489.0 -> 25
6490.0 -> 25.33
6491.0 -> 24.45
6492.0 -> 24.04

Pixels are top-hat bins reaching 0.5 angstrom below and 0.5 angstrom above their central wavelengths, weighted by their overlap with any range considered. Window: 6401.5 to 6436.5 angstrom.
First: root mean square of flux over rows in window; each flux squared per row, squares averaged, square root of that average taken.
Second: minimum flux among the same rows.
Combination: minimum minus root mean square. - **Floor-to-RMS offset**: -3.6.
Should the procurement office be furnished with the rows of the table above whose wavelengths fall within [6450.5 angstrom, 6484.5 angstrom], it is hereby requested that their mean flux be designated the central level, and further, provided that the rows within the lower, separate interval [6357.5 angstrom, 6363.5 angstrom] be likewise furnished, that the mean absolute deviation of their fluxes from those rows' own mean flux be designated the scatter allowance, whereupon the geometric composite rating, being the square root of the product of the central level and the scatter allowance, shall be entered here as 6.8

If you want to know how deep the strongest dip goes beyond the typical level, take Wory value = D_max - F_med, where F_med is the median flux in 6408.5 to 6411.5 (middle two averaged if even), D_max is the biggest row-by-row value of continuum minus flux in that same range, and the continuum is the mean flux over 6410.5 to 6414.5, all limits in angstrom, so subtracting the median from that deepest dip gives -23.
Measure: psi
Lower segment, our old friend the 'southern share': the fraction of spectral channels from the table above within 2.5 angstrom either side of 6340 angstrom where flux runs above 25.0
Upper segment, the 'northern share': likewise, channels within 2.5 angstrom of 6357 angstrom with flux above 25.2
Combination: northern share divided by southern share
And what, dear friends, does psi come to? 1.0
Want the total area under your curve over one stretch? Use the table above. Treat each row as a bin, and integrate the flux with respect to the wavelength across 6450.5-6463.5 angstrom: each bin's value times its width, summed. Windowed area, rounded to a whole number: 304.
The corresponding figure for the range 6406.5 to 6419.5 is 313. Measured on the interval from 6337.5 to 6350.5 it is 317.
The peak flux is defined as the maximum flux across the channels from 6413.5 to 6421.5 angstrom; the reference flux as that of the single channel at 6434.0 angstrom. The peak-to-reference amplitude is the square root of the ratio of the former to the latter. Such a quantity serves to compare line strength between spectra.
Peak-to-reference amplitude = 1.02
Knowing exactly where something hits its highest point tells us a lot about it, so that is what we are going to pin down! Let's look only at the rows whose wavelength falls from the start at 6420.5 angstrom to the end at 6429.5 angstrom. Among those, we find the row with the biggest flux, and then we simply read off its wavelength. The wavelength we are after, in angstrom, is 6423.0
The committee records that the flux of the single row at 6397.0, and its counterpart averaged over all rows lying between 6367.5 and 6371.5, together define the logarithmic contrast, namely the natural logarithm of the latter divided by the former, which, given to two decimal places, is -0.02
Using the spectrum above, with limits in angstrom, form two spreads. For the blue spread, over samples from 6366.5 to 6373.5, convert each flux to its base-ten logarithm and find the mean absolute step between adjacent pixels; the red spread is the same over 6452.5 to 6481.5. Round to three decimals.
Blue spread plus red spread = 0.070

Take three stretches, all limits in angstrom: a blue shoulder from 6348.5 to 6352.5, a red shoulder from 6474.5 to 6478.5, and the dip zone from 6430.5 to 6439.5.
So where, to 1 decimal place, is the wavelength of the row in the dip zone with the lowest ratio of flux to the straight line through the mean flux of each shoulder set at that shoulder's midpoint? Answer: 6439.0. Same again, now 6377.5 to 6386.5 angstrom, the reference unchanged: 6380.0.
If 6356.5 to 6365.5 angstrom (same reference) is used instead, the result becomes 6360.0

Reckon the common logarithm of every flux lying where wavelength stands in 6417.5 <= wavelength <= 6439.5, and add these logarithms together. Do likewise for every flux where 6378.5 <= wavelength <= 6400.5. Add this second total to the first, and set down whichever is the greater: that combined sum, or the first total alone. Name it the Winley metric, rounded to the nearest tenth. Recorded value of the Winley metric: 60.2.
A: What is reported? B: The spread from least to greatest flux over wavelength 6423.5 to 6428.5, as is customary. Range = 4.1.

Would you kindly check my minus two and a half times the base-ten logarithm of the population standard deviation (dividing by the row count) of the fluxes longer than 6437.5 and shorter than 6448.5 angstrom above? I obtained -0.82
